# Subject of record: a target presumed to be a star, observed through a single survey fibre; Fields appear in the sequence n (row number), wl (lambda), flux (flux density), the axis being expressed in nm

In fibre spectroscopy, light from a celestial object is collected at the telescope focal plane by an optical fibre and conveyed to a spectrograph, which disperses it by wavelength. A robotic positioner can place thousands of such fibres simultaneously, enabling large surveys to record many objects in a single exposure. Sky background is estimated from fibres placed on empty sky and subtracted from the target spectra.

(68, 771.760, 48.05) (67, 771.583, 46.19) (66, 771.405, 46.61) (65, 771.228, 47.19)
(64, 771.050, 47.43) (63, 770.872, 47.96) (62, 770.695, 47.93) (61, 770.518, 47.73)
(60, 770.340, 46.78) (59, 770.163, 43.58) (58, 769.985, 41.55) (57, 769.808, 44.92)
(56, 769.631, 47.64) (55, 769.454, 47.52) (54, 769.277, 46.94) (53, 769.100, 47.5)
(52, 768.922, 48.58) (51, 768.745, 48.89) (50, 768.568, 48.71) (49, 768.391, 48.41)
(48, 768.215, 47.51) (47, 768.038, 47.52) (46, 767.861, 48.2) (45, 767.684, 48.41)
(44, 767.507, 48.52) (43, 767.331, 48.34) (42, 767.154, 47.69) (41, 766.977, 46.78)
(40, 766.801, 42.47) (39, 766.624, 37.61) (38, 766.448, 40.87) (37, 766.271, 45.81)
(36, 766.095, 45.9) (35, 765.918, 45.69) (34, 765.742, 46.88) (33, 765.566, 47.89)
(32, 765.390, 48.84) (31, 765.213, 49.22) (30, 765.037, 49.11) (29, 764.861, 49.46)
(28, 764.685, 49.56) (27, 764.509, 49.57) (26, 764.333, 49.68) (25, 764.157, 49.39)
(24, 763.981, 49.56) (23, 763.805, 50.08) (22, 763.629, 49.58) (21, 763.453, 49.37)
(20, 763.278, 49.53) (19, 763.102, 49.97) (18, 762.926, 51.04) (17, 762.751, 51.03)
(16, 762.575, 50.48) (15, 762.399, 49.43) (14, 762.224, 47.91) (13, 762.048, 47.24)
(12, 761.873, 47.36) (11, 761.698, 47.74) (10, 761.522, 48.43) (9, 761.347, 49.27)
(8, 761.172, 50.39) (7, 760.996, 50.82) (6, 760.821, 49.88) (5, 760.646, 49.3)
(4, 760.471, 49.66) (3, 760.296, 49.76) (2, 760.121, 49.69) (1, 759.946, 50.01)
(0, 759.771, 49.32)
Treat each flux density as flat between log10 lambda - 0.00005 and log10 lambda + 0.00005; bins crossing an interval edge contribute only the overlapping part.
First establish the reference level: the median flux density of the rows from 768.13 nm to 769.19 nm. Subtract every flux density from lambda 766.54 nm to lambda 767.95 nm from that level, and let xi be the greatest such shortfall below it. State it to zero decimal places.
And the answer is 11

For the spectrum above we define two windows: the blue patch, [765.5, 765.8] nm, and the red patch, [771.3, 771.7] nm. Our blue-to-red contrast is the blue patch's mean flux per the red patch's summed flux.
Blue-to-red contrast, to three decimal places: 0.511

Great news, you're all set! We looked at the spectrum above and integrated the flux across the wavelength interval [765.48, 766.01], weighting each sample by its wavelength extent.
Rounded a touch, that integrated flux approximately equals 24.8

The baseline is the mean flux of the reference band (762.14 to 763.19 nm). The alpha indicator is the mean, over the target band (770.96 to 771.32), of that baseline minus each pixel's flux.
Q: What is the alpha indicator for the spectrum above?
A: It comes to 2.7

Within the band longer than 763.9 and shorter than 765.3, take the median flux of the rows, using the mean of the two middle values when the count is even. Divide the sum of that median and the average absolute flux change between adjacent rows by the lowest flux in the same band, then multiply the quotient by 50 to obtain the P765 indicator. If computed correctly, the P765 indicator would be 51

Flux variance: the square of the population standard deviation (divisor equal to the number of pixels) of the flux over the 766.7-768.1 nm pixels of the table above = 3.55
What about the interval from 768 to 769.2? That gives 0.33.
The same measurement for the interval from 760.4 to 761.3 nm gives 0.29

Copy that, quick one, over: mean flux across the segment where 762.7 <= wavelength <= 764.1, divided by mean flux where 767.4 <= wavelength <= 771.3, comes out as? 1.06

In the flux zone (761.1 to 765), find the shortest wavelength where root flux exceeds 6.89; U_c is 761.172 nm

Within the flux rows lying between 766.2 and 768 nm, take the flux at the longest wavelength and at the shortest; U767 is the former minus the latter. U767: 2.4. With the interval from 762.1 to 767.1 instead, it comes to -1.1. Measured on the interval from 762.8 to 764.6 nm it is -1.5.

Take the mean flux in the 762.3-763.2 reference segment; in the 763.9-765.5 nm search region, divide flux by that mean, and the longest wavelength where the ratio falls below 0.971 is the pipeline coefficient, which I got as 765.390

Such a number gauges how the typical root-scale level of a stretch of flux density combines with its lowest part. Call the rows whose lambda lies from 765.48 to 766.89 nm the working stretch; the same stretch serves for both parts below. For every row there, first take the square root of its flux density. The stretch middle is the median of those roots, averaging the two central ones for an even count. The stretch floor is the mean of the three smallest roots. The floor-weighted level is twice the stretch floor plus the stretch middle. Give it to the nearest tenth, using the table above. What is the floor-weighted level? 19.5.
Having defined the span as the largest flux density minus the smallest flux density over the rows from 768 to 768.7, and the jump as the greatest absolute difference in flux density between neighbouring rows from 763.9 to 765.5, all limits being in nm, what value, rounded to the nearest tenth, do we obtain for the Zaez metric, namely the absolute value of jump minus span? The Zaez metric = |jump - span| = 0.8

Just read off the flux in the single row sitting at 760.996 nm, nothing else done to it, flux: 50.82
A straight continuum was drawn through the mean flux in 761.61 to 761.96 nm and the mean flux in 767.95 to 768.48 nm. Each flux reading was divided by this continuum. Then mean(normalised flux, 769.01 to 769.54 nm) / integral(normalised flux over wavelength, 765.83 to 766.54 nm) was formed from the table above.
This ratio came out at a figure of 1.5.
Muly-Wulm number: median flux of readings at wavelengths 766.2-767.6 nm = 46.3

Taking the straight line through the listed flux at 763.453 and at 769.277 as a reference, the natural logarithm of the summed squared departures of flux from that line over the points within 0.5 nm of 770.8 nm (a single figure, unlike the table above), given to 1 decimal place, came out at 2.3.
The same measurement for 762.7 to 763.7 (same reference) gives 1.5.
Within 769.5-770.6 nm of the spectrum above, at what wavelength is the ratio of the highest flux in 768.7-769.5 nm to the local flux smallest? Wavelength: 770.518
